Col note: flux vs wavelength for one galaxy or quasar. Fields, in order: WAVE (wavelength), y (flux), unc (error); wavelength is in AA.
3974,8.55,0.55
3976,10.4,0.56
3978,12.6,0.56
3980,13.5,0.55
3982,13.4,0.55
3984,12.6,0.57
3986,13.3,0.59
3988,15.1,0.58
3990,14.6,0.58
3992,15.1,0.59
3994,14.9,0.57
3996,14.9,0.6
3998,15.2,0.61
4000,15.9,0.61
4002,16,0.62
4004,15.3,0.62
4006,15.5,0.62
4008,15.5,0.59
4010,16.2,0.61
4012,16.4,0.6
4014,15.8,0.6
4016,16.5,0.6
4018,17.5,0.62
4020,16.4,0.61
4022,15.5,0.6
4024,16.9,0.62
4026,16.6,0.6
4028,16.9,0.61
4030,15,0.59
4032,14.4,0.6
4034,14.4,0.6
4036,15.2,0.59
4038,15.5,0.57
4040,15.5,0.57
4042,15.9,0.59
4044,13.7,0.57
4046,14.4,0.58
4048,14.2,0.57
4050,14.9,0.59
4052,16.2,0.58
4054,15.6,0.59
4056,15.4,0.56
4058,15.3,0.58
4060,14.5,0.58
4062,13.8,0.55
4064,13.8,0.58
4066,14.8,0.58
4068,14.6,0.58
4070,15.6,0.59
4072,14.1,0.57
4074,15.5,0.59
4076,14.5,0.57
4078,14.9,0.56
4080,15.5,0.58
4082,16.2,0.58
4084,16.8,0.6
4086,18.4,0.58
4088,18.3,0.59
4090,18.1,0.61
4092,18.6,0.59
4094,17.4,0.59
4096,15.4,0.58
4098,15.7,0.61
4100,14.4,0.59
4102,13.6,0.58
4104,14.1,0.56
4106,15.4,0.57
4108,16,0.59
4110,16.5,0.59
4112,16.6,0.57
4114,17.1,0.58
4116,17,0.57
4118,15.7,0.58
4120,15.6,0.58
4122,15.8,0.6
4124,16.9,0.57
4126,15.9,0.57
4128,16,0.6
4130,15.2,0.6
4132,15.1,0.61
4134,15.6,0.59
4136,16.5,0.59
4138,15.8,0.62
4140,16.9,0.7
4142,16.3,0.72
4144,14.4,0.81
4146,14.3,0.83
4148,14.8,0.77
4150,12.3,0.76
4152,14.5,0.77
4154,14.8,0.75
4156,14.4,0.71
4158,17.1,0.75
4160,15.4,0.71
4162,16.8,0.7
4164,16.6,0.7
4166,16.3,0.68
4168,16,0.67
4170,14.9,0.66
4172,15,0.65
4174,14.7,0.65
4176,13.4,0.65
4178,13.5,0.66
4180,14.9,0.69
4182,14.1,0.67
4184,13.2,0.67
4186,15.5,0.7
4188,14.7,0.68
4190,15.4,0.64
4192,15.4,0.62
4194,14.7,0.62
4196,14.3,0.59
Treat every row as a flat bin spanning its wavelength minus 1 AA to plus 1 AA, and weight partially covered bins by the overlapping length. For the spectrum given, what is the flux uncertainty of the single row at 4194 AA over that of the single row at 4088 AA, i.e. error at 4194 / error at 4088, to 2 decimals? 1.05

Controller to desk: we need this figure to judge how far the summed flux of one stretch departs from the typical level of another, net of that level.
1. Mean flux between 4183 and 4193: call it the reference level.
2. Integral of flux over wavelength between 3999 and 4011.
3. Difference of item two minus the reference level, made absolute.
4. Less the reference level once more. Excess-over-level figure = 159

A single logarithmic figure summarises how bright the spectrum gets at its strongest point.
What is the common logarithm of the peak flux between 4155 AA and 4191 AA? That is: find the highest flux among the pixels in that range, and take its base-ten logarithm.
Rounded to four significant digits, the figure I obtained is 1.233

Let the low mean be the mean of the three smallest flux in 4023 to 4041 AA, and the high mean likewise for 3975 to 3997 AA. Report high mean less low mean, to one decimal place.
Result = -2.7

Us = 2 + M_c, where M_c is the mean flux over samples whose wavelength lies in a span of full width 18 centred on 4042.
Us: 16.9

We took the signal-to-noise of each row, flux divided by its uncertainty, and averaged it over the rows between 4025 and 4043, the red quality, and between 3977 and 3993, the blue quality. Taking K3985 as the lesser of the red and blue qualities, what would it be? 24.1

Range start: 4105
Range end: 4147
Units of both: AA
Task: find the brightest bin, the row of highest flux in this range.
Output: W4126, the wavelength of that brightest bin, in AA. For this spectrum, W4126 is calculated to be 4114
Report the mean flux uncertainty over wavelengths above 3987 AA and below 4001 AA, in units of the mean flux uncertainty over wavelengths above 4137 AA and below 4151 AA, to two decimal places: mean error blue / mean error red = 0.79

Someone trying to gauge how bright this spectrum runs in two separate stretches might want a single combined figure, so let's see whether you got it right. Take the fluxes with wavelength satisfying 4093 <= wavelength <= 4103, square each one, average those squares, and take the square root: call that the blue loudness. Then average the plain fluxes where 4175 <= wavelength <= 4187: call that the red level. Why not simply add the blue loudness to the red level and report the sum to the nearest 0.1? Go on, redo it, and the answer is 29.5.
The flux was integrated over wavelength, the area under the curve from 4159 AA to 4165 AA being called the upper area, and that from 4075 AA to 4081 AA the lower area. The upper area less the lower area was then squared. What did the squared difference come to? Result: 61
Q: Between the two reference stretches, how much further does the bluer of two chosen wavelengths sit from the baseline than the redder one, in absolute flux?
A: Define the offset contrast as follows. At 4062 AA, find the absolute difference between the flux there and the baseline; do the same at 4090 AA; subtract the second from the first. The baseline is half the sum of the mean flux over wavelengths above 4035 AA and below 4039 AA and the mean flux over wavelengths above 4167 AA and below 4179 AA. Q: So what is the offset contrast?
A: -2.0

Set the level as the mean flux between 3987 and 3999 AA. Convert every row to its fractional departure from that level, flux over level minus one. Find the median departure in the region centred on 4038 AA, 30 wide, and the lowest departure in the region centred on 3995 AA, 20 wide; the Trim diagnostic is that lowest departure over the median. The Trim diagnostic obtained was -7.1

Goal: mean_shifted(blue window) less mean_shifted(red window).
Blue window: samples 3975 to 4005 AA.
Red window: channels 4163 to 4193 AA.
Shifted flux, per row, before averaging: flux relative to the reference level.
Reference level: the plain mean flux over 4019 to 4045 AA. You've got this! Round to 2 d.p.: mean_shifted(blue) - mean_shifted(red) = -0.72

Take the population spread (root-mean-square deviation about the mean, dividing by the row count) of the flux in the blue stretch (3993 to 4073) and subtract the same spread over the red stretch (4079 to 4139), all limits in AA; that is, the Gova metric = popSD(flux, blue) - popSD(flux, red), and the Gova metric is -0.29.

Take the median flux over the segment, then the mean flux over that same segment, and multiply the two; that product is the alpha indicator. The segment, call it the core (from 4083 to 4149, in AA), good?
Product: 255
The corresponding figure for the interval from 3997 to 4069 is 239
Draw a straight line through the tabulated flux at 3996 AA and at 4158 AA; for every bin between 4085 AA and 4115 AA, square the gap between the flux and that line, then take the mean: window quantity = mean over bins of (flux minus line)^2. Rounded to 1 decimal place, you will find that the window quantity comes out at 2.6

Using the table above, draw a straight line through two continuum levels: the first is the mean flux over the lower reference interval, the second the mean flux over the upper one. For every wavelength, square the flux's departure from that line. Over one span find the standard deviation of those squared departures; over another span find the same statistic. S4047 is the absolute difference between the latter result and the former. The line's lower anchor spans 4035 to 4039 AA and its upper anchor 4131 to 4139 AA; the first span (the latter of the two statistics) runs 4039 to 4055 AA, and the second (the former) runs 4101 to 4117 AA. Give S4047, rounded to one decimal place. 0.4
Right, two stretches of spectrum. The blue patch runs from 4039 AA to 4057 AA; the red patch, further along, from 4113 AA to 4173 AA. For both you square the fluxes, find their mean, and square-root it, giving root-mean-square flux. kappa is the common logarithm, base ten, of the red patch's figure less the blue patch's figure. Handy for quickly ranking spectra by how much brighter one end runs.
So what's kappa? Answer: -0.25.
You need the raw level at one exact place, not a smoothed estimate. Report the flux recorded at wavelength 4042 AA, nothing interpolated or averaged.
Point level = 15.9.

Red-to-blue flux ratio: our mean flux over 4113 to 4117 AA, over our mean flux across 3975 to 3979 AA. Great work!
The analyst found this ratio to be 1.48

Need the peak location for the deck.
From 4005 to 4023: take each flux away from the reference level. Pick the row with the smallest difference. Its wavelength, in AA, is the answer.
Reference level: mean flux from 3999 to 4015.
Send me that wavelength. 4018 AA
